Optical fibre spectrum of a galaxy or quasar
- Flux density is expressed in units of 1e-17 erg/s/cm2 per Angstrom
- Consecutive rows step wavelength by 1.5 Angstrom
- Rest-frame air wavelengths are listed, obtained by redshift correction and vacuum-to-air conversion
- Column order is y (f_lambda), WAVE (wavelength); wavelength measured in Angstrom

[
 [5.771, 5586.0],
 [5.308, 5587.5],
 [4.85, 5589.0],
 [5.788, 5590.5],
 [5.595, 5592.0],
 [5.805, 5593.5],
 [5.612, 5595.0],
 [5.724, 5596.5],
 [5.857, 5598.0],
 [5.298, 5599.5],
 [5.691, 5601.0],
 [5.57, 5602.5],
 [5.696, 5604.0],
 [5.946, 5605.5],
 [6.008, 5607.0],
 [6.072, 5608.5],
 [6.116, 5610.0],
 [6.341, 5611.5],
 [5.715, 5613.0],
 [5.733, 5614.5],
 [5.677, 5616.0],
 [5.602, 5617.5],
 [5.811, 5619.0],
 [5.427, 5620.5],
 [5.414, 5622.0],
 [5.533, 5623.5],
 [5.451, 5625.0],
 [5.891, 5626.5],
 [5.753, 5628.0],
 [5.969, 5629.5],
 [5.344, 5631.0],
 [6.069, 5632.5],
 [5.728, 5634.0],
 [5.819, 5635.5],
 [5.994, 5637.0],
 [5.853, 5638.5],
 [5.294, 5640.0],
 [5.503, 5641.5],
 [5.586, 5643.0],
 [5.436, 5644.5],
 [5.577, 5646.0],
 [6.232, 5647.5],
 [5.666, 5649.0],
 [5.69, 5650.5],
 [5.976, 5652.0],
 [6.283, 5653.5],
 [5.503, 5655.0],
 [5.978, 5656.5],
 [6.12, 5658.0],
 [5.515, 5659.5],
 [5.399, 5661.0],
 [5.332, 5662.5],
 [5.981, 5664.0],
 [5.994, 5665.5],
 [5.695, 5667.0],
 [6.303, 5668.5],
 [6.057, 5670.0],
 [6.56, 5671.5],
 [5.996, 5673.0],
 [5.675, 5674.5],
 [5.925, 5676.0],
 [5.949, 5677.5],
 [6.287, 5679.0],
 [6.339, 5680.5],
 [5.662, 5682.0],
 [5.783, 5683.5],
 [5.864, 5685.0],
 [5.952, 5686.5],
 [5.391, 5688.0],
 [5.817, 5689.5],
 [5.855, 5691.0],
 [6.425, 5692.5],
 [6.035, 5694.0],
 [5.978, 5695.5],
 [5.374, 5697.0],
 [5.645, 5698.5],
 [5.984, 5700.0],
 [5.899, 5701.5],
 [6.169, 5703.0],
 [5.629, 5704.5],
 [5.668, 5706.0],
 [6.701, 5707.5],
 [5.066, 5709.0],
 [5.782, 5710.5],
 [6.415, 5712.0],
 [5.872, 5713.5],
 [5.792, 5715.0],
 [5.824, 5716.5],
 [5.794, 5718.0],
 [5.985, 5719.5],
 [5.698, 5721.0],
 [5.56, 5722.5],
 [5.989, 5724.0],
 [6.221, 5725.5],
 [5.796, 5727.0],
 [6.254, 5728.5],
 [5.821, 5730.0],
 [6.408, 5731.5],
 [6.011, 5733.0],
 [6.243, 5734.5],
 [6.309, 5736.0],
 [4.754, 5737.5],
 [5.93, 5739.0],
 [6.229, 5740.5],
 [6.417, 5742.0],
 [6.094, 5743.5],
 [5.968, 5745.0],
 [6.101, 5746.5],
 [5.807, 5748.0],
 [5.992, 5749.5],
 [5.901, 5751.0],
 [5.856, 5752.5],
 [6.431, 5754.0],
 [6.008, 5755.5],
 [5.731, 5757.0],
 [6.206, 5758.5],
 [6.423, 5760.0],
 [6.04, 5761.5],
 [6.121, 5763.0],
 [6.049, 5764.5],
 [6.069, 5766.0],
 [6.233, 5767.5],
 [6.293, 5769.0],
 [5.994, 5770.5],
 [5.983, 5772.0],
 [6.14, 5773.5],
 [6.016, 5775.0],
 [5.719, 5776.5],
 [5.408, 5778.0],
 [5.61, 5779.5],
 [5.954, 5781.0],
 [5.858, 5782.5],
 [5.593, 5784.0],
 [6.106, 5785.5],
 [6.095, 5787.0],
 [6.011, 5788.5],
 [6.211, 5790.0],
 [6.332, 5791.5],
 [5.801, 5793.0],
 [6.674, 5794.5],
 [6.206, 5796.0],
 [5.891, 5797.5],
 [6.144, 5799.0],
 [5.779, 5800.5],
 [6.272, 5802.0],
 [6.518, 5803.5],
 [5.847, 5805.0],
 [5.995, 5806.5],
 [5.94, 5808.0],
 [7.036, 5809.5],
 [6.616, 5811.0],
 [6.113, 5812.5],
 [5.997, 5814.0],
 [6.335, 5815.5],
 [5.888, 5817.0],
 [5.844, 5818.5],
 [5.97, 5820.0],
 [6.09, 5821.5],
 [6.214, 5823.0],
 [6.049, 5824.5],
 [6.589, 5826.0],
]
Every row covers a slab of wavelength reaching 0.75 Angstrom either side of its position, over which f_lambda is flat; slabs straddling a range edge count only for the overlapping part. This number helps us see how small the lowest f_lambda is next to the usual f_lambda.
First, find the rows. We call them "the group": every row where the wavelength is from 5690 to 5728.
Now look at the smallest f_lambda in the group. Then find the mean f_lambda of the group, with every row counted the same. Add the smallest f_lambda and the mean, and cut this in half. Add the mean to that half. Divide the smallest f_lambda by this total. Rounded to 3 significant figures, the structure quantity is 0.446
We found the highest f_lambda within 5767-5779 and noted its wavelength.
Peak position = 5769.0 Angstrom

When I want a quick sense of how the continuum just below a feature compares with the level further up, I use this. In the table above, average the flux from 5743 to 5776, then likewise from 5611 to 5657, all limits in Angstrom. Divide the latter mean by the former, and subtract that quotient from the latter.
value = 4.79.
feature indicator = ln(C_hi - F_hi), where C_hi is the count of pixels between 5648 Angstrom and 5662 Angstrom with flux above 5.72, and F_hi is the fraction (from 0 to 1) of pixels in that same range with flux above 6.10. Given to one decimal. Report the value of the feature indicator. 1.3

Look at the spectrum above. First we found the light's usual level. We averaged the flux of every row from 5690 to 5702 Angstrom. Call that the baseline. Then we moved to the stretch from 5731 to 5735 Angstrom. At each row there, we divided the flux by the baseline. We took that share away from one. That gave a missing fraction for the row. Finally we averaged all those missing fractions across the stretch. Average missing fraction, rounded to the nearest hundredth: -0.05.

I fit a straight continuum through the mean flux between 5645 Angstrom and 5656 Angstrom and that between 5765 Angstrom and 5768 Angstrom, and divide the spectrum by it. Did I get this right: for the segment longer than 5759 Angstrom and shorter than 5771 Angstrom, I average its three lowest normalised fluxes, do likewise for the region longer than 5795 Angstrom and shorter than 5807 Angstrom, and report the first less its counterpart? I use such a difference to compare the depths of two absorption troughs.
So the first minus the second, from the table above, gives 0.045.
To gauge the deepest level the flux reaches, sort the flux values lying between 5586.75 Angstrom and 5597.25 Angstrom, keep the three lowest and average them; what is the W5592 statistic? 5.25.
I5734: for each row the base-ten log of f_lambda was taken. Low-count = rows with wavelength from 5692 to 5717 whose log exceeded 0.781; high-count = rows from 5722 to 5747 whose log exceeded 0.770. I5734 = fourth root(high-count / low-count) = 1.34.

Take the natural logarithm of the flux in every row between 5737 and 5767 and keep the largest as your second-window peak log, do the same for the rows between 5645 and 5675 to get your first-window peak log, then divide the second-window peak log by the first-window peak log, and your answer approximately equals 0.99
